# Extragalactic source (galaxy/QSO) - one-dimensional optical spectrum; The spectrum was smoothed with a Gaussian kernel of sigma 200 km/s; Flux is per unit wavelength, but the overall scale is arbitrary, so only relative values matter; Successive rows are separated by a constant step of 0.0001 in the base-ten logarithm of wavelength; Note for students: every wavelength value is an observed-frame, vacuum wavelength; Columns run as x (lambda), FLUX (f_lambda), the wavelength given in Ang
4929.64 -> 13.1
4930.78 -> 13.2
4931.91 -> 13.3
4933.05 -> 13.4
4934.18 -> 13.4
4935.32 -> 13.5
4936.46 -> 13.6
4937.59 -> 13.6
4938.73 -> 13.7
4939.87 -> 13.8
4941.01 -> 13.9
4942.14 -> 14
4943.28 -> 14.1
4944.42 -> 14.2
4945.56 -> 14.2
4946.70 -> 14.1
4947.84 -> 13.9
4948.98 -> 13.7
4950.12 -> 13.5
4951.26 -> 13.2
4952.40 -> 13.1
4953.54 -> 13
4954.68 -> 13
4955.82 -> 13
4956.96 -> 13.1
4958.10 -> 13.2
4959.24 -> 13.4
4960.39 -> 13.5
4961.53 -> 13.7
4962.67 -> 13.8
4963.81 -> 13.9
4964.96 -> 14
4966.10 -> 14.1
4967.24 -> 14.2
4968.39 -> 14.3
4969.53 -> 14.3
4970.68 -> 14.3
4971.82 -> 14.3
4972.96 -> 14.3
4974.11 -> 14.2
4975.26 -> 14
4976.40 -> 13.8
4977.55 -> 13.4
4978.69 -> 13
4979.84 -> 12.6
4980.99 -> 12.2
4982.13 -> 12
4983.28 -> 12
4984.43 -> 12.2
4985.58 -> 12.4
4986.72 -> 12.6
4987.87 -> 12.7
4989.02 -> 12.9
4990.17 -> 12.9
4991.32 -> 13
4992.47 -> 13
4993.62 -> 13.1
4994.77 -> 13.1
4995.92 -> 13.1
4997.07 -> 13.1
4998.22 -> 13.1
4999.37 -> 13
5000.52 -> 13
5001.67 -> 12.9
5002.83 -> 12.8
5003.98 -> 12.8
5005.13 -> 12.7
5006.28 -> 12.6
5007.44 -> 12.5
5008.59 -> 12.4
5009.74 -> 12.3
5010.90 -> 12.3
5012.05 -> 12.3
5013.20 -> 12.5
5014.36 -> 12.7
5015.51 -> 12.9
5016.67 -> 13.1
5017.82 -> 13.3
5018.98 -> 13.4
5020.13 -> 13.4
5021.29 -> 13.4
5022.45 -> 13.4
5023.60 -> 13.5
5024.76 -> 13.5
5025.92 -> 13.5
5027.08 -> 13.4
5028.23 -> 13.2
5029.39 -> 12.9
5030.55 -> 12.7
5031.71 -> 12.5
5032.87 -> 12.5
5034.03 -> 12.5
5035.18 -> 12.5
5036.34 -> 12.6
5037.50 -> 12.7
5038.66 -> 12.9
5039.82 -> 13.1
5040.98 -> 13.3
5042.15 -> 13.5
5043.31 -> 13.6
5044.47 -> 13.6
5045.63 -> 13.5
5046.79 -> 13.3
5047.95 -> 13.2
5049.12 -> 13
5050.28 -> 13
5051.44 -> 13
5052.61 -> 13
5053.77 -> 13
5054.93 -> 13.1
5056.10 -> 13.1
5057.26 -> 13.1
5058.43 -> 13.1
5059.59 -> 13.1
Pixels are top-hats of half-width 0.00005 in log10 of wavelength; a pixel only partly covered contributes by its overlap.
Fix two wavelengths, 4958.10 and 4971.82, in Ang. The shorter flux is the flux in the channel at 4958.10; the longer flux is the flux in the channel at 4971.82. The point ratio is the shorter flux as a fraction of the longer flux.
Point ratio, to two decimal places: 0.92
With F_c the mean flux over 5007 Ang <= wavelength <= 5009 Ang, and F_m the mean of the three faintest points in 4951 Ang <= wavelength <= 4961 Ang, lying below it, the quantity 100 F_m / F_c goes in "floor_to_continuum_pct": 104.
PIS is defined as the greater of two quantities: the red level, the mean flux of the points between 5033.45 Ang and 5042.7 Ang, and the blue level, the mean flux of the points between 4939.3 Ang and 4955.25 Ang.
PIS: 13.7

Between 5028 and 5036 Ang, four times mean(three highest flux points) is 51.7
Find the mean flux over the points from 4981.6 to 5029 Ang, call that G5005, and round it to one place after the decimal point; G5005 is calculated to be 12.9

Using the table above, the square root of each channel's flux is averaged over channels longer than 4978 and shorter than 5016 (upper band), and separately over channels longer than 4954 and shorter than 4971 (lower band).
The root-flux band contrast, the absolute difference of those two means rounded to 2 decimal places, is 0.14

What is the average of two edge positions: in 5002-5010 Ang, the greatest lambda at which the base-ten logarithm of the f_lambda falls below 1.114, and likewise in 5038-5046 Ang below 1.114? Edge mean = 5024.2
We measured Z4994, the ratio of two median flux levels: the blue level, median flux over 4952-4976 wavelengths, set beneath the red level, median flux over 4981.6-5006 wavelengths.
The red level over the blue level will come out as 0.93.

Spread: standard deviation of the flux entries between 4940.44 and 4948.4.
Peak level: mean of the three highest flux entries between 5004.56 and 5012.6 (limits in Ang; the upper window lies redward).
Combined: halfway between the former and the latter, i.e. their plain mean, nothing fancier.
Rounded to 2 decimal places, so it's 6.36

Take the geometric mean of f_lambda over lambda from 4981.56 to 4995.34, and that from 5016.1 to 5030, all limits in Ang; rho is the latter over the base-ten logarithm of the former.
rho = 12.1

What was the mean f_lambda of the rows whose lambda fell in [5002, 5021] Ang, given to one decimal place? 12.8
